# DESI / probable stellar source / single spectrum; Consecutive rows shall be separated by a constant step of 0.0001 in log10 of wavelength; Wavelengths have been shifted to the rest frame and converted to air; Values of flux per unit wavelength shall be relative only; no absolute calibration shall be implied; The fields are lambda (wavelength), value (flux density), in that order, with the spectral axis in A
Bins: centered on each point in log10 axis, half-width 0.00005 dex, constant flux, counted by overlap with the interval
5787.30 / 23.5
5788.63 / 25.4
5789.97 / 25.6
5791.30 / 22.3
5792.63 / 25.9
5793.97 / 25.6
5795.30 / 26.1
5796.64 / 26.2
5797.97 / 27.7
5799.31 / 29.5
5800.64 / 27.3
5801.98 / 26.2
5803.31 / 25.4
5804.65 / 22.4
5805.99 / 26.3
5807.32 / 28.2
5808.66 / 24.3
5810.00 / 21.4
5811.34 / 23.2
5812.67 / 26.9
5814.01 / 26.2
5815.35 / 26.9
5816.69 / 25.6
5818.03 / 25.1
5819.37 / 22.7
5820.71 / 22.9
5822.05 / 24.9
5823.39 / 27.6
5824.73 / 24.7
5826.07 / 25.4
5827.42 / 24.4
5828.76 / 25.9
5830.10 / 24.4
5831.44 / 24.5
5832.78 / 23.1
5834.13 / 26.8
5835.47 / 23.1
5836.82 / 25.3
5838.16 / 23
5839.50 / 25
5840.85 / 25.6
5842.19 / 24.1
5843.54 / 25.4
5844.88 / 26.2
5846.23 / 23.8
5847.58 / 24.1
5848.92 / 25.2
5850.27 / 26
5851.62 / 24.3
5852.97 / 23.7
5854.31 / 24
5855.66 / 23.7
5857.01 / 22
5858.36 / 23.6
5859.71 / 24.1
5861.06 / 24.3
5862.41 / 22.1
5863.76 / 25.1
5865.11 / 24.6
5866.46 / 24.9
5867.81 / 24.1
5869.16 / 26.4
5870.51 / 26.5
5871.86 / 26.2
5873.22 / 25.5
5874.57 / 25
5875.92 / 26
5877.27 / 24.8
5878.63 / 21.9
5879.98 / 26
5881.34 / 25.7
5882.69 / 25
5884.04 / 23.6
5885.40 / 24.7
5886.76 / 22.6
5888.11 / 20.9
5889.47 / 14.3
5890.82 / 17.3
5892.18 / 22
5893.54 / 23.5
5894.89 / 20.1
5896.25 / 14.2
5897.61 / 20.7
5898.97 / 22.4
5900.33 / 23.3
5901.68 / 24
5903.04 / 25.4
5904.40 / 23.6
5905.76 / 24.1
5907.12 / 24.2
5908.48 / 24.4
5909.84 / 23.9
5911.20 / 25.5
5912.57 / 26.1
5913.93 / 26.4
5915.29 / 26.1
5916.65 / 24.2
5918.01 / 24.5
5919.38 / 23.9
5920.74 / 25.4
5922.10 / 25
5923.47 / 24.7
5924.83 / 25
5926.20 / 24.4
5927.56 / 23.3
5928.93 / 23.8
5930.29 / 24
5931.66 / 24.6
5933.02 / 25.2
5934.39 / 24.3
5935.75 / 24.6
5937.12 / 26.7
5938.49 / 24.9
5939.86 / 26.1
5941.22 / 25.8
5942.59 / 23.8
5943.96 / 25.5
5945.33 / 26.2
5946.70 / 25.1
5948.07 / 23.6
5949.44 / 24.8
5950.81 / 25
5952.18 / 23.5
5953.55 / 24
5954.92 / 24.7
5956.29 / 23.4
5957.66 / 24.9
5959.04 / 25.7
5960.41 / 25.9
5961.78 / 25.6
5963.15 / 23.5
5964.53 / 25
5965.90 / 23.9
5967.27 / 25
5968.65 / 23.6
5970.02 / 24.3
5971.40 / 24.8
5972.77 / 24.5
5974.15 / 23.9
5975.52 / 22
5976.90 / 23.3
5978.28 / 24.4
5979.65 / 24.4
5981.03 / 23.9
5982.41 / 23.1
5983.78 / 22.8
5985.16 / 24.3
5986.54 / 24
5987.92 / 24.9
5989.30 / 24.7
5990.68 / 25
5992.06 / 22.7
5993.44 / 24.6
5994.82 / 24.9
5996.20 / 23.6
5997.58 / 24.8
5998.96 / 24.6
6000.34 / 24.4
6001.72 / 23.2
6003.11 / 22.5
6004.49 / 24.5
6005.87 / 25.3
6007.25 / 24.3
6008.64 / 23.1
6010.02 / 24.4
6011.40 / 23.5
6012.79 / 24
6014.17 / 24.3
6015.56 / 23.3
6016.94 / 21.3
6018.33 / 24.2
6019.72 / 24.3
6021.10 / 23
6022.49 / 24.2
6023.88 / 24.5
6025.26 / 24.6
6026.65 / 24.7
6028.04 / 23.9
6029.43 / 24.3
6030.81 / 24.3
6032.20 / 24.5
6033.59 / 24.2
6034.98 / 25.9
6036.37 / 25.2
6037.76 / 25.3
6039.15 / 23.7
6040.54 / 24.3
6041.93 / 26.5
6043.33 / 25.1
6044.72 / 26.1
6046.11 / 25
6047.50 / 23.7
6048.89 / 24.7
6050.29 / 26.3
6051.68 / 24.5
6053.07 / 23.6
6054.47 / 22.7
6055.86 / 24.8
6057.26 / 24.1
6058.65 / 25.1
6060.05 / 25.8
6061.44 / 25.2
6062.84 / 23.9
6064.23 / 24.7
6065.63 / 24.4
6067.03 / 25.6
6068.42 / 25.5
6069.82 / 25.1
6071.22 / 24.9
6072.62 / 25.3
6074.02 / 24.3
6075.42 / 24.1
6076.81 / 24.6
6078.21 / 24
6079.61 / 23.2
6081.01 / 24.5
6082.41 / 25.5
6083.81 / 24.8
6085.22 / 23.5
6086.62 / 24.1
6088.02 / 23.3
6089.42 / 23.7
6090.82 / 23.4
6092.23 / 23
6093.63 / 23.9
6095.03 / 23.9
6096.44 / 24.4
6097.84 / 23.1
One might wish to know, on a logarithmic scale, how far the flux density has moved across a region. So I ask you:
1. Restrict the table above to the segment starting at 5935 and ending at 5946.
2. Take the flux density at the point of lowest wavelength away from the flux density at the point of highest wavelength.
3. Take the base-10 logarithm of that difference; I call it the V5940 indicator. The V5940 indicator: 0.20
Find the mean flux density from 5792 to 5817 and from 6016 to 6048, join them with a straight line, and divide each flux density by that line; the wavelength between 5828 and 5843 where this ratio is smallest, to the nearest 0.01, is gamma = 5838.16 A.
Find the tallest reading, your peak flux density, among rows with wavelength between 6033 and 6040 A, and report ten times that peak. 259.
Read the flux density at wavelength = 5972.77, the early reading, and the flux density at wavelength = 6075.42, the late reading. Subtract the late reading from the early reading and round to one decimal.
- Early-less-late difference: 0.4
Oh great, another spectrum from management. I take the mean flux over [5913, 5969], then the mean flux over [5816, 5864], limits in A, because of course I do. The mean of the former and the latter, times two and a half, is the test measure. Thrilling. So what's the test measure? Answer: 61.6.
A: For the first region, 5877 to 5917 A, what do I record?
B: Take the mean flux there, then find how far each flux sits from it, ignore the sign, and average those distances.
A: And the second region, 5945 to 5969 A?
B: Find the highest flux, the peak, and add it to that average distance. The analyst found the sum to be 28.5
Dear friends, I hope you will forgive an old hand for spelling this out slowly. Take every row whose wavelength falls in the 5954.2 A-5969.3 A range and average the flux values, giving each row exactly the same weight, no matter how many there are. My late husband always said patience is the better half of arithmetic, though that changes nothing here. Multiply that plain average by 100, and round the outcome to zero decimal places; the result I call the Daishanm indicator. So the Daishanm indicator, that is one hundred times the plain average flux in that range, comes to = 2465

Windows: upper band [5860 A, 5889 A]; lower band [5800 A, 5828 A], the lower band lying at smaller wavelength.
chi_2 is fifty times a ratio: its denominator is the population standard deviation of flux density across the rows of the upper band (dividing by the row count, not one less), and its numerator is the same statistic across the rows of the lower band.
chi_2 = 59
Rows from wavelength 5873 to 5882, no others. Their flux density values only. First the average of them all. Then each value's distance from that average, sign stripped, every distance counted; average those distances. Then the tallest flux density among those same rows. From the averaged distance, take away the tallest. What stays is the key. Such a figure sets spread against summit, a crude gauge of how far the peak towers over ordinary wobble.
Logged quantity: -25.1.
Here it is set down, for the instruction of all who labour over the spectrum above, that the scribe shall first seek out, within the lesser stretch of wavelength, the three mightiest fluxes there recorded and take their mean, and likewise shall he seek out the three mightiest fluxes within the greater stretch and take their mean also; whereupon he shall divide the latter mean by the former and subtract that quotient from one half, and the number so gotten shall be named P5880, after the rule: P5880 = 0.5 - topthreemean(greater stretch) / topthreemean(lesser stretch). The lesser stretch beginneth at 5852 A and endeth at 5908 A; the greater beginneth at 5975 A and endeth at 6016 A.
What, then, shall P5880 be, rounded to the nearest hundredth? -0.45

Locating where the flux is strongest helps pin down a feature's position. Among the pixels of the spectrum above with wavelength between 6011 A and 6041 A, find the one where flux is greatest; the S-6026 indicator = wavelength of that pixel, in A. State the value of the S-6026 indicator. 6034.98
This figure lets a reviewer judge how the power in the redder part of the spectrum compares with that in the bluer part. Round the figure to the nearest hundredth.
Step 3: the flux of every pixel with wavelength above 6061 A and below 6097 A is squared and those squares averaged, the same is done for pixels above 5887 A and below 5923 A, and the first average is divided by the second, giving 1.11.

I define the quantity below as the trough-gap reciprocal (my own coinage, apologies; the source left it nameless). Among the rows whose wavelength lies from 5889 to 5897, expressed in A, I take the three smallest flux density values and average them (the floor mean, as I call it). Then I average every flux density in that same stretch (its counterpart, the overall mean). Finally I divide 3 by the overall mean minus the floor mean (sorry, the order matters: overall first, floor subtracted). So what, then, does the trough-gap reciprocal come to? 0.9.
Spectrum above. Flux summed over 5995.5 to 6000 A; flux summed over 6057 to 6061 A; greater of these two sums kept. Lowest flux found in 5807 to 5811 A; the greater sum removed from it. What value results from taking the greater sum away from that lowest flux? -53.6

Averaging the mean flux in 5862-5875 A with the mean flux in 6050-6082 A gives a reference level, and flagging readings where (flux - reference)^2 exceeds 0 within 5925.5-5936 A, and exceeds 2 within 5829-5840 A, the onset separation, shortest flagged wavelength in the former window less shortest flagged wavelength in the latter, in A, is 93.4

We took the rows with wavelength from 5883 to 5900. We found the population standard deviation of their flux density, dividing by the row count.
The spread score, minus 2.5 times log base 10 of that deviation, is -1.31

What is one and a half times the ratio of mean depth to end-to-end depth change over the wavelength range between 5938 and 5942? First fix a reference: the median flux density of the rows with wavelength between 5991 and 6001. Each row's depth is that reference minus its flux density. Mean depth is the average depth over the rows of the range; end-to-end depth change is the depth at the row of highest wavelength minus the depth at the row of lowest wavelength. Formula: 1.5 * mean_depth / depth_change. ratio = 1.7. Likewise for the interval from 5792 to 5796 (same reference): 9.5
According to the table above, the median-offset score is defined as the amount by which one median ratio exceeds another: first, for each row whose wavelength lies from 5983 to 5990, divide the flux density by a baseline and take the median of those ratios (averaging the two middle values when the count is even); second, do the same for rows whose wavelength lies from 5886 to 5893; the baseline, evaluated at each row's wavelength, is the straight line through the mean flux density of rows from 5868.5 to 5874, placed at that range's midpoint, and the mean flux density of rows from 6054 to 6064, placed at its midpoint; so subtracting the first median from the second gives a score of -0.16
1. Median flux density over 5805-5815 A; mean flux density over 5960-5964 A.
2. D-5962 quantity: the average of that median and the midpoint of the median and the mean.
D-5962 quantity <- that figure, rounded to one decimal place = 25.9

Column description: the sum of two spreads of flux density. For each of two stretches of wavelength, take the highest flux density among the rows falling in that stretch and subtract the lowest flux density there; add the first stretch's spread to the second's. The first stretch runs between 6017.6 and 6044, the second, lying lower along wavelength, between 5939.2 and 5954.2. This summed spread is 6.2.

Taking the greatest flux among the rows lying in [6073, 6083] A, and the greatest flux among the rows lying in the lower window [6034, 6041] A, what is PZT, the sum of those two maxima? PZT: 51.4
